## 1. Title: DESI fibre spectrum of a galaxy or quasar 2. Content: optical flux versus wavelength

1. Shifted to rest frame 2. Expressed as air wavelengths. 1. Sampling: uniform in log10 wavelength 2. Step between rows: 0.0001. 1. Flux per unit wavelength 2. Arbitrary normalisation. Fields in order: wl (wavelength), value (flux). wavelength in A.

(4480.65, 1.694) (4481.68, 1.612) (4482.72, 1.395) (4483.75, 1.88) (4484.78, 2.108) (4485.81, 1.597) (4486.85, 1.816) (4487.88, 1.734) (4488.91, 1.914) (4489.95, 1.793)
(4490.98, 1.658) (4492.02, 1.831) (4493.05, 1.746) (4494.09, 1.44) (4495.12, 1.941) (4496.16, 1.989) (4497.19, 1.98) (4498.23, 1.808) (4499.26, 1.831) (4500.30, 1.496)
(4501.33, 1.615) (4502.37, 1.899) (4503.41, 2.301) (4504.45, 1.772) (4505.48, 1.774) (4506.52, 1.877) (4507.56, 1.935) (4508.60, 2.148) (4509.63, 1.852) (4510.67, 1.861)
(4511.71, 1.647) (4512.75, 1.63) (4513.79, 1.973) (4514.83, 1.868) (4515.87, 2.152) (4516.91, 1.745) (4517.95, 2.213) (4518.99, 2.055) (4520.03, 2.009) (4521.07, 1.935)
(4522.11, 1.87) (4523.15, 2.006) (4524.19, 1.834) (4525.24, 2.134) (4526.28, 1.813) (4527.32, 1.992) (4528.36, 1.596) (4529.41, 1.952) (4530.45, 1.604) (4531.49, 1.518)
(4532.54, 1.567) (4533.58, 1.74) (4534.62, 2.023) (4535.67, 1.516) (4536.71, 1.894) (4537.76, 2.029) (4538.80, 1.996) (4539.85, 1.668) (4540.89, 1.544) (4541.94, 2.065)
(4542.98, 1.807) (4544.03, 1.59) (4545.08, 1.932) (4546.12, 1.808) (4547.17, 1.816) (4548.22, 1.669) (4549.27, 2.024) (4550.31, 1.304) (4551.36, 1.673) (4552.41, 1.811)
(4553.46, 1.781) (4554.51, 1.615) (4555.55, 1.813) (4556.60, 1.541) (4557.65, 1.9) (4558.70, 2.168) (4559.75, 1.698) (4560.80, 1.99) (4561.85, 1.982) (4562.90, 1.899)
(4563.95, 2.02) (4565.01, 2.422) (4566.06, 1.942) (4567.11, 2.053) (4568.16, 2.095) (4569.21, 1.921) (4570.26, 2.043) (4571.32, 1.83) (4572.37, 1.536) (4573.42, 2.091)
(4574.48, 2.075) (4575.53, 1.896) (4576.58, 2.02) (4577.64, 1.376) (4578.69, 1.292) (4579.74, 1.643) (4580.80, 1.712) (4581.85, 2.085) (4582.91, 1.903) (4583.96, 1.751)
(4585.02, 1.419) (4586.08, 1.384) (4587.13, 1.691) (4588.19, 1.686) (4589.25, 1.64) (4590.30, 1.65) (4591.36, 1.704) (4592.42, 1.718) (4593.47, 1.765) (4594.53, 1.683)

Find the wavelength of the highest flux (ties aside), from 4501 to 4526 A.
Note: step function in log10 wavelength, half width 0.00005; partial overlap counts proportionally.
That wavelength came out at 4503.41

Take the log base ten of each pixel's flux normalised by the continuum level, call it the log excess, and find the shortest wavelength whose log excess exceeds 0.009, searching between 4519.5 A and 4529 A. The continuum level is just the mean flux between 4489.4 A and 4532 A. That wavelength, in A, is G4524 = 4520.03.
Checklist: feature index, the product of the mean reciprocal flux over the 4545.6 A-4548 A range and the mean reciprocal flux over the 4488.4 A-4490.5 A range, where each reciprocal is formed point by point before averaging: 0.30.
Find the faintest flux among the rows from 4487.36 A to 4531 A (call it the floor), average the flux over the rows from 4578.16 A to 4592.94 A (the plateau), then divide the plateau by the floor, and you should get 1.15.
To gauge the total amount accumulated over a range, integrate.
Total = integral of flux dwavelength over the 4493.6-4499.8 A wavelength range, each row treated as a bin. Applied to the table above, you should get 11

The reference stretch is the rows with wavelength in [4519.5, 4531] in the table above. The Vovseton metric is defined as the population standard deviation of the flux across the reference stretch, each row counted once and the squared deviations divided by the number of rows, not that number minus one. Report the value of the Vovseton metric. 0.16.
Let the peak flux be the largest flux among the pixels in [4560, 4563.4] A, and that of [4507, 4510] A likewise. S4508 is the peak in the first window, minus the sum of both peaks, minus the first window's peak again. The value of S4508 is -4.14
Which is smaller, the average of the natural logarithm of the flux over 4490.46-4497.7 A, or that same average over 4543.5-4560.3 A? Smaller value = 0.558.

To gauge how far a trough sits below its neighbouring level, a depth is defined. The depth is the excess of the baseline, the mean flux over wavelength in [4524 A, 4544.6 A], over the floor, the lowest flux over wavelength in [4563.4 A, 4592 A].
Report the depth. 0.50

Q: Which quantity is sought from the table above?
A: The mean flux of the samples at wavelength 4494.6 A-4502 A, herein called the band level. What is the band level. 1.81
